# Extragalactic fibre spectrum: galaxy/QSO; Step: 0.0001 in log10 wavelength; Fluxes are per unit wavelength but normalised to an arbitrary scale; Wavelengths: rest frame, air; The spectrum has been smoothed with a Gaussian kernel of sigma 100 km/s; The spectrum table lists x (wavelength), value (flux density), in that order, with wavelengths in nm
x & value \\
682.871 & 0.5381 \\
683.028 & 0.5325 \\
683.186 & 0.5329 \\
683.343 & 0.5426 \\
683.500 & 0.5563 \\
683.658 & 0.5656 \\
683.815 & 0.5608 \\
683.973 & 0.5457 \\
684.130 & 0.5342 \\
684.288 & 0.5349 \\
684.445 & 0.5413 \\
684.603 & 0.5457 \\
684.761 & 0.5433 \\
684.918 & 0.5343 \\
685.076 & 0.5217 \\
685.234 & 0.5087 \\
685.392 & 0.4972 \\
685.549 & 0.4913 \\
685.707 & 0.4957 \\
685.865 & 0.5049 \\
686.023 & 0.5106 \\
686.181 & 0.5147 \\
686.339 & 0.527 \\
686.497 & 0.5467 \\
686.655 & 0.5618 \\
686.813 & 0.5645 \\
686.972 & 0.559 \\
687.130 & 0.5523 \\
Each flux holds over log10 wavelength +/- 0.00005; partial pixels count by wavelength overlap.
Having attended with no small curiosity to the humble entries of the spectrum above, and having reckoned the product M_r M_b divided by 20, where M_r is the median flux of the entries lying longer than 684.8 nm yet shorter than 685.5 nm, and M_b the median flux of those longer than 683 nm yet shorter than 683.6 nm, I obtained 0.0139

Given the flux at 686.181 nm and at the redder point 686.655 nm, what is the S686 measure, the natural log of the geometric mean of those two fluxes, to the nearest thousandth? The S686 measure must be -0.620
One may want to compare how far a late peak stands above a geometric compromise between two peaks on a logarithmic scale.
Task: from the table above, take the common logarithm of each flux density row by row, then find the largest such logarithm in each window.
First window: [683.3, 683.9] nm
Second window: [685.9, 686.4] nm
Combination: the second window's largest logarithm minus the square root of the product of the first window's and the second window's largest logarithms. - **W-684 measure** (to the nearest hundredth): -0.54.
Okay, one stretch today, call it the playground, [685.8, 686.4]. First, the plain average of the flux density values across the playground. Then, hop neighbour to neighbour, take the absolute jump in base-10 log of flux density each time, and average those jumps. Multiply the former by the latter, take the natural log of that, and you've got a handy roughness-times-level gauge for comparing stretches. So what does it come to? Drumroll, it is -5.75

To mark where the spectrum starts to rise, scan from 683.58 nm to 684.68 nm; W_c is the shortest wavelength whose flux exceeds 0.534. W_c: 683.658 nm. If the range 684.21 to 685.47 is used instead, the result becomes 684.288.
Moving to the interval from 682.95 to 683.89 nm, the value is 683.343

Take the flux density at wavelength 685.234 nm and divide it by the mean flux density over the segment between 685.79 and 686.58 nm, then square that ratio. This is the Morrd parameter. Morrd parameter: 0.95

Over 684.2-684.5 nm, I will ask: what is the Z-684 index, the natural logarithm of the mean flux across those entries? -0.620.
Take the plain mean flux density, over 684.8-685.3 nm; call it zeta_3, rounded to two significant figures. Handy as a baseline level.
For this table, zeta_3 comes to 0.52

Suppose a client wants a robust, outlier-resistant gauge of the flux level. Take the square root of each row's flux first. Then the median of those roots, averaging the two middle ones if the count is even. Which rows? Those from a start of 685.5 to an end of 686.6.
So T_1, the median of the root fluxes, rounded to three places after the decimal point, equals 0.715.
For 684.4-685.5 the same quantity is 0.731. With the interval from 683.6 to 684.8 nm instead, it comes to 0.738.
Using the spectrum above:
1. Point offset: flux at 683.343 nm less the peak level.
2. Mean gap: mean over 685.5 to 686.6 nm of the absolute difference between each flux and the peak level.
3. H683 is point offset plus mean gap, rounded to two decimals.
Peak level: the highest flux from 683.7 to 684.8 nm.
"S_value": 0.03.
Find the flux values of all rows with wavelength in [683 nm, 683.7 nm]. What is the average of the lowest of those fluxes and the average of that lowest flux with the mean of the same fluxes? 0.536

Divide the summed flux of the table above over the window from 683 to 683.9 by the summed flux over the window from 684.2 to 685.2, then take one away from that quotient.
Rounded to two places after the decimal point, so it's 0.02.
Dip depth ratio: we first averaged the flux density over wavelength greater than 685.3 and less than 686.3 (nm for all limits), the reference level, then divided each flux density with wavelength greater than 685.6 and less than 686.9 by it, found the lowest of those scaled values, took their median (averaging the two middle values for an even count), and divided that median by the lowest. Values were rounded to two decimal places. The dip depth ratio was 1.05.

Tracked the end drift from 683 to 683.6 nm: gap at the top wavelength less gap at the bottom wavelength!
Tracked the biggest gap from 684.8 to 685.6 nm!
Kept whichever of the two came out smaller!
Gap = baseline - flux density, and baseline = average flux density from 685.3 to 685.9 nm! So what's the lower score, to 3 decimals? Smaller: -0.024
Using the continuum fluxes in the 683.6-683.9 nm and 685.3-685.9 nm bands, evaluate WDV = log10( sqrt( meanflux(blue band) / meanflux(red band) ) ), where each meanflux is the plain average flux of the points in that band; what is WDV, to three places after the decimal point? 0.027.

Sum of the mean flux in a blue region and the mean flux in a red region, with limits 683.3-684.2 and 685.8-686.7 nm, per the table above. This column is 1.08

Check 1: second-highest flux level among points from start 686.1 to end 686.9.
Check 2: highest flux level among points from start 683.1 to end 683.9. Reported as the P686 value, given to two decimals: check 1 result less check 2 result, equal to 0.00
